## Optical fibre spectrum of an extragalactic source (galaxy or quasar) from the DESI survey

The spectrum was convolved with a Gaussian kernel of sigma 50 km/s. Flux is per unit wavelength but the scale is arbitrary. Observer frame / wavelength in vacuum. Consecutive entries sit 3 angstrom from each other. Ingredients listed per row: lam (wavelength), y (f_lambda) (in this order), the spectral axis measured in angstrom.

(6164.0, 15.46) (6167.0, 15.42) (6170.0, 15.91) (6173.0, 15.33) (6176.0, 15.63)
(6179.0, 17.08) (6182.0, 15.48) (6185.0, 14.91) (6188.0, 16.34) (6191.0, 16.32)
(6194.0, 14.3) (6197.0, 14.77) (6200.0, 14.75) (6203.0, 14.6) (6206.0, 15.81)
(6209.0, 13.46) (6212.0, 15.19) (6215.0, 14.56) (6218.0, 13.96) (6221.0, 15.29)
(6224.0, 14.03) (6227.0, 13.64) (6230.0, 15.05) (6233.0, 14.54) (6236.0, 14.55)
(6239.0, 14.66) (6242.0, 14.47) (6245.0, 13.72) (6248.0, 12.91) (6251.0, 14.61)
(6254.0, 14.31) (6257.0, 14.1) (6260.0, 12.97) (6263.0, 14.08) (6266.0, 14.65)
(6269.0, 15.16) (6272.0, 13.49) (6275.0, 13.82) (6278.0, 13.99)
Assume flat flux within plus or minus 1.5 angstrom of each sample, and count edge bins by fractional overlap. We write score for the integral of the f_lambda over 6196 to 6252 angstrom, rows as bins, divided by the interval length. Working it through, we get 14.4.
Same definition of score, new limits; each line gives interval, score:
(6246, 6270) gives 14.1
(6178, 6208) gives 15.4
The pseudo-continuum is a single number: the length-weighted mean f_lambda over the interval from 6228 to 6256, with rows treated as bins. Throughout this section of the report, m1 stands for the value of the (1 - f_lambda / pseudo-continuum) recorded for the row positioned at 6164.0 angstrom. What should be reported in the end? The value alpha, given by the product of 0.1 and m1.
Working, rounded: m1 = -0.081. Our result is -0.008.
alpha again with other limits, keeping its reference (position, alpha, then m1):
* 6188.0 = -0.014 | -0.143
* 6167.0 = -0.008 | -0.079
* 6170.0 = -0.011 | -0.113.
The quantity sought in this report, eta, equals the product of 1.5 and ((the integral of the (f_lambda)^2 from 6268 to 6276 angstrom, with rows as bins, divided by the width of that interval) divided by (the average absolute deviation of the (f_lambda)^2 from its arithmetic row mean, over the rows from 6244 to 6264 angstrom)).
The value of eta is 20.8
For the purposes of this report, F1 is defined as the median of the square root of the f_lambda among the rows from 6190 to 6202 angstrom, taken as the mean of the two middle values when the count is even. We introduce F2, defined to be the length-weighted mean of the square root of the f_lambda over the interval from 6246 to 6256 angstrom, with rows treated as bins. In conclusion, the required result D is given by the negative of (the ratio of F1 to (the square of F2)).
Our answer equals -0.276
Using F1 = 3.84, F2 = 3.73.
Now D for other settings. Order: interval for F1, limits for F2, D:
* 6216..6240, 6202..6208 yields -0.253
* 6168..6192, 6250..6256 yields -0.275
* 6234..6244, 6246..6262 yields -0.277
